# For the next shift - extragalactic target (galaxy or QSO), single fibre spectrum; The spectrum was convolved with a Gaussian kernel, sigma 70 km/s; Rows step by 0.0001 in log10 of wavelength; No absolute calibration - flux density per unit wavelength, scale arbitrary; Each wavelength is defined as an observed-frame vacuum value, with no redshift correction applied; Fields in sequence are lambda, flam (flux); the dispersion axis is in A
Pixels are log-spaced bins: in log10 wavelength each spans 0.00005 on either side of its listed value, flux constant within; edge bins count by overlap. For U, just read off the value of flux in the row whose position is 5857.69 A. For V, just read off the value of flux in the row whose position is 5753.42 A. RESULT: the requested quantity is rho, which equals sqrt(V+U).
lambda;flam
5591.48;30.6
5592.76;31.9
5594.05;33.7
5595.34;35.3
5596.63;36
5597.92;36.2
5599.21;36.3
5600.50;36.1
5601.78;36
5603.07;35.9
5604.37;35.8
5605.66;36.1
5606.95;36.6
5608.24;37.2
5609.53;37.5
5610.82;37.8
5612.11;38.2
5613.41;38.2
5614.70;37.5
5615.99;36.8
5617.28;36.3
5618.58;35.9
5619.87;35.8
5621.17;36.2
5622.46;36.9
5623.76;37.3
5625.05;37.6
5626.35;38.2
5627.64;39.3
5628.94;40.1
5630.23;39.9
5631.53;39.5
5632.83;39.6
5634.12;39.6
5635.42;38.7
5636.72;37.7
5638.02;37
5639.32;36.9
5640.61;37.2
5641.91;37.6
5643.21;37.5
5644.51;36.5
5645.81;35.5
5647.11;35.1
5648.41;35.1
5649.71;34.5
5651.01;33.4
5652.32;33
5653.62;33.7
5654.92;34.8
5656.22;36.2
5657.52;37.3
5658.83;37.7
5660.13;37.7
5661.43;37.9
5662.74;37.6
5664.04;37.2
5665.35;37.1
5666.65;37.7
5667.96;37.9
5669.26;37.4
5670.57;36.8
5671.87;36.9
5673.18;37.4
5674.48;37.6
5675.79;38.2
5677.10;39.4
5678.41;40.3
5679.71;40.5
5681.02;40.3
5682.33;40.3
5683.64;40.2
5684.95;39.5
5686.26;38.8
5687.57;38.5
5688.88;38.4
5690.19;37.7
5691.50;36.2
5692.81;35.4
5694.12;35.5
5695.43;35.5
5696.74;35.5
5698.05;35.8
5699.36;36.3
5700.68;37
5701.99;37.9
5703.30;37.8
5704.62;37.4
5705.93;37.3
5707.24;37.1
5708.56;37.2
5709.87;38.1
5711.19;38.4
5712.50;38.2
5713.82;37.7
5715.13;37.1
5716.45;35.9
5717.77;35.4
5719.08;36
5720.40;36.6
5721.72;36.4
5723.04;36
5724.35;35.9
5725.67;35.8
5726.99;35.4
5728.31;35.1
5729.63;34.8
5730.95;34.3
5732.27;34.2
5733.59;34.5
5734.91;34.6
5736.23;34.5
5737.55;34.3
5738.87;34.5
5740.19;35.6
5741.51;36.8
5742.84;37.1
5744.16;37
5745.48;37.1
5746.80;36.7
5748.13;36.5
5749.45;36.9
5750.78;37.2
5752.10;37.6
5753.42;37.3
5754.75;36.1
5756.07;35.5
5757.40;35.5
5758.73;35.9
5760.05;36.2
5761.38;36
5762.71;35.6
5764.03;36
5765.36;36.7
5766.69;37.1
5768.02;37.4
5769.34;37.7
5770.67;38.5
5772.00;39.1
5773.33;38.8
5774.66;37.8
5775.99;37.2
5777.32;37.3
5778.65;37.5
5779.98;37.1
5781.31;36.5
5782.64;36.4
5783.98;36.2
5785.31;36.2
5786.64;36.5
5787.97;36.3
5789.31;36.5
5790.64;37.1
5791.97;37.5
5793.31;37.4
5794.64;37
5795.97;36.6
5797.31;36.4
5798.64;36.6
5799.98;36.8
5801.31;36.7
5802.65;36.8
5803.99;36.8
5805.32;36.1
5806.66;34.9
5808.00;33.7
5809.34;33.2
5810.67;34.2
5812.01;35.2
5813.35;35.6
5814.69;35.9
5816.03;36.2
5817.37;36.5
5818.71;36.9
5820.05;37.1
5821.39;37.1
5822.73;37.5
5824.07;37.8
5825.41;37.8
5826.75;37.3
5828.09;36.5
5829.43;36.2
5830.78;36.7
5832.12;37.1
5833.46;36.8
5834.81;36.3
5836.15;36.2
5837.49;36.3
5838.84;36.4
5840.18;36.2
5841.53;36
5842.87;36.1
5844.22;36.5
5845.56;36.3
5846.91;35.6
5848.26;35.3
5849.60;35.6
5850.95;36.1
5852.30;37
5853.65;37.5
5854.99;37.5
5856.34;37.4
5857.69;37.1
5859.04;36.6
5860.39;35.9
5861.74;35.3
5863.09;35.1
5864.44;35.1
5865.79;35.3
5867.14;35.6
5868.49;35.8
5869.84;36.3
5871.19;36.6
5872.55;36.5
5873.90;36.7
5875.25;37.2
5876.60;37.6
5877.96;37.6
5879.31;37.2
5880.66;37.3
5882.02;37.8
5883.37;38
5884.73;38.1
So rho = 8.63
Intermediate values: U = 37.1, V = 37.3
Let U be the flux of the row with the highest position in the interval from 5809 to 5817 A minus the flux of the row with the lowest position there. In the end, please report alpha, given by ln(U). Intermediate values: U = 3.0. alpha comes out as 1.1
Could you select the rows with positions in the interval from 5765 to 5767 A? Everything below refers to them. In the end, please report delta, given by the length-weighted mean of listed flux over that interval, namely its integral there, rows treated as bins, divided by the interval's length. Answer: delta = 36.9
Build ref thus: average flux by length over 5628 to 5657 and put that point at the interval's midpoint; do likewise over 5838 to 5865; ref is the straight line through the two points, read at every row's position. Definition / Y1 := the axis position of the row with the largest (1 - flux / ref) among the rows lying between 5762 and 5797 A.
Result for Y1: 5762.71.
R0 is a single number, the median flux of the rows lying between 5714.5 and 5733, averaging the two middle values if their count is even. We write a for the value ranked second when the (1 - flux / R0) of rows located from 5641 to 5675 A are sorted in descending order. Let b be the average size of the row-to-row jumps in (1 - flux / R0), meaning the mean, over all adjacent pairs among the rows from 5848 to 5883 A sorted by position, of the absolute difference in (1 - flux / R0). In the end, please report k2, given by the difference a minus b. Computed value 0.0591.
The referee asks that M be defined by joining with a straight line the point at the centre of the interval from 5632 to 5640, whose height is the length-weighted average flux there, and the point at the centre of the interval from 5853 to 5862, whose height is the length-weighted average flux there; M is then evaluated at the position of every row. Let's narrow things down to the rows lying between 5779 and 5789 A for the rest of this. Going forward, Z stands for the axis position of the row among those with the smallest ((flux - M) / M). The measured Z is 5783.98 A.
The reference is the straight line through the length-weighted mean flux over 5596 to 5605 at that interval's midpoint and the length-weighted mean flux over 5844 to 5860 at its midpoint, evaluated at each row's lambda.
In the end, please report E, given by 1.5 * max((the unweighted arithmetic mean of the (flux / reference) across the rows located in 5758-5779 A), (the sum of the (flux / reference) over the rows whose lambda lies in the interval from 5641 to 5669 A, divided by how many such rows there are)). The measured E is 1.53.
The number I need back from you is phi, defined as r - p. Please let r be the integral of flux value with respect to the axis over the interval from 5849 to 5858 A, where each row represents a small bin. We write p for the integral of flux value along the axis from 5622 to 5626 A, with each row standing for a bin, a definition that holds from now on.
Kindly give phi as 183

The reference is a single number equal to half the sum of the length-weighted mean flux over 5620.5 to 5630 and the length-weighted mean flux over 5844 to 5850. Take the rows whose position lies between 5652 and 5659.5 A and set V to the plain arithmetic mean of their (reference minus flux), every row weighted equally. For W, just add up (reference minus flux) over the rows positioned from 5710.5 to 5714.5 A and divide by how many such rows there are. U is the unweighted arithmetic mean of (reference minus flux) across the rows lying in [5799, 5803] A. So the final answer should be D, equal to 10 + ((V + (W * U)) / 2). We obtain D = 10.6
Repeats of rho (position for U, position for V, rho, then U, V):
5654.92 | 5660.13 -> 8.51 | 34.8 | 37.7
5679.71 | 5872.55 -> 8.77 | 40.5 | 36.5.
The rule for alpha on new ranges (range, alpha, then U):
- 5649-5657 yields 0.5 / 1.7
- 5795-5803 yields -1.6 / 0.2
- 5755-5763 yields -2.3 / 0.1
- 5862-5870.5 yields 0.2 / 1.2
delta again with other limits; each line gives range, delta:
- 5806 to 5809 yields 34.1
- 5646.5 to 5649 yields 35.1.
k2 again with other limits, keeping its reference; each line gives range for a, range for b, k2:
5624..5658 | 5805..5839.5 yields 0.0560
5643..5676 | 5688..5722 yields 0.0550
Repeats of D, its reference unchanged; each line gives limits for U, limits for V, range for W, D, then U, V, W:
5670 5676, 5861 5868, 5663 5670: 10.9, -0.4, 1.66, -0.5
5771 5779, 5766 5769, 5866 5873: 9.5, -1.0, -0.31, 0.8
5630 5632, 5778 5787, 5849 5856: 9.9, -2.8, 0.31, 0.2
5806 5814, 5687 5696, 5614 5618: 10.2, 2.5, 0.20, 0.1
